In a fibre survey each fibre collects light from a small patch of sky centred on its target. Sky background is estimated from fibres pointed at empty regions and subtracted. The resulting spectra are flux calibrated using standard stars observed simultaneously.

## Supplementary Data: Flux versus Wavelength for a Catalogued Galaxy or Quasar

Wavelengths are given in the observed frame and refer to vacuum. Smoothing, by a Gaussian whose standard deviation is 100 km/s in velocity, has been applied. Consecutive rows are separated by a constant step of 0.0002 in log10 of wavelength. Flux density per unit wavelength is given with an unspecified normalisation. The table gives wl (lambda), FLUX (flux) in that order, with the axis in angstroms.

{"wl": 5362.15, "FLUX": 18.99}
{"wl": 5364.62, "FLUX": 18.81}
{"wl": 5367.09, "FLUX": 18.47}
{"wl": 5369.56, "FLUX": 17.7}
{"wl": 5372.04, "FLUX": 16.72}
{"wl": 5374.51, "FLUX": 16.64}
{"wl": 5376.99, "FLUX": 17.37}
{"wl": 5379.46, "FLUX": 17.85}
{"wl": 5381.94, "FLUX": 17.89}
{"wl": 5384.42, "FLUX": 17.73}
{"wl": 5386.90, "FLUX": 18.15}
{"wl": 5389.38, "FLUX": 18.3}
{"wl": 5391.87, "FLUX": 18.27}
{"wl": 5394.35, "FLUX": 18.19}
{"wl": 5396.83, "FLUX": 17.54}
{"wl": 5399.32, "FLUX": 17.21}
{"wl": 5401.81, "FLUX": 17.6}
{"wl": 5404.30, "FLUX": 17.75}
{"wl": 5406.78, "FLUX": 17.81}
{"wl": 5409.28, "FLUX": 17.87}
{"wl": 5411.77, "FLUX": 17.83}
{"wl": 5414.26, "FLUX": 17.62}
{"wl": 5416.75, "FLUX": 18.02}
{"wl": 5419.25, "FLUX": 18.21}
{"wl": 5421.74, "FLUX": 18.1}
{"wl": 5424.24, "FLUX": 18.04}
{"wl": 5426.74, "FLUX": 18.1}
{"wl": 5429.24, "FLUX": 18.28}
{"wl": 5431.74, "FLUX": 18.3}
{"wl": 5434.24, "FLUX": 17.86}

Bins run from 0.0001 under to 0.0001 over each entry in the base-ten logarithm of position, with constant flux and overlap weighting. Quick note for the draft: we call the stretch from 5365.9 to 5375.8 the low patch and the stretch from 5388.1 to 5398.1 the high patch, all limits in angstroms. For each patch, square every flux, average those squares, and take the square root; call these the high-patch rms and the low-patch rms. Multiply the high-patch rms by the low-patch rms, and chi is 314.5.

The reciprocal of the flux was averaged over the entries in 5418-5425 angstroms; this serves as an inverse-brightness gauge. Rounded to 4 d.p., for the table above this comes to 0.0552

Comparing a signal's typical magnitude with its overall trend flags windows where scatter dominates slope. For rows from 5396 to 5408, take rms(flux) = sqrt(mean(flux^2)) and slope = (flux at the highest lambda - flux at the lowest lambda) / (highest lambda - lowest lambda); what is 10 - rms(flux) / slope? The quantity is -638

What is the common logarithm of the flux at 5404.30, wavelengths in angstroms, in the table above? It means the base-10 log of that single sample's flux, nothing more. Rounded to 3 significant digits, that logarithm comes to 1.25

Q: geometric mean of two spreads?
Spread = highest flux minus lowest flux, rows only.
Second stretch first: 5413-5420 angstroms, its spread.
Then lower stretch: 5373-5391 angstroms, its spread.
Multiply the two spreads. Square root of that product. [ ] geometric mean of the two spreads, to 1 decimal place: 1.0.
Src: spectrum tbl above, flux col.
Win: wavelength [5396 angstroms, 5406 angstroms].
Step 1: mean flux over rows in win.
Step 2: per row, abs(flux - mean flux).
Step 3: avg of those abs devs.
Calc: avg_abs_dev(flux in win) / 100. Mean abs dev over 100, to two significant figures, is 0.0016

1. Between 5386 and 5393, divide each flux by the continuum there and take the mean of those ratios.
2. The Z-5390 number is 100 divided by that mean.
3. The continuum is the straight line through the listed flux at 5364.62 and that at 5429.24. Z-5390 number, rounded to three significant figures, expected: 102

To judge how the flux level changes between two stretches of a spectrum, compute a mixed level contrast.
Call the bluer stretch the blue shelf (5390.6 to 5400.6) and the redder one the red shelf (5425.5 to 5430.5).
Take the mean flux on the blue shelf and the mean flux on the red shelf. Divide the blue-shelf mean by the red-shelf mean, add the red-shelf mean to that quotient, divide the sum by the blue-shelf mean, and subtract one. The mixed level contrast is 0.077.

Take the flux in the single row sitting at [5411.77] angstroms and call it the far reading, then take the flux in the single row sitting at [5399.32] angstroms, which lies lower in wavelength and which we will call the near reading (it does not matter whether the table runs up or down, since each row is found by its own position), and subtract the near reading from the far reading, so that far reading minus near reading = 0.6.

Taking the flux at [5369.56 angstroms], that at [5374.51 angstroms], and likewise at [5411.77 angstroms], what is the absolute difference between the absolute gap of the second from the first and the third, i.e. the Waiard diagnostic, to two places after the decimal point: 16.77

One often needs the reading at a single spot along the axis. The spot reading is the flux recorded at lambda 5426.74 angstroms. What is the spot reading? 18.1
